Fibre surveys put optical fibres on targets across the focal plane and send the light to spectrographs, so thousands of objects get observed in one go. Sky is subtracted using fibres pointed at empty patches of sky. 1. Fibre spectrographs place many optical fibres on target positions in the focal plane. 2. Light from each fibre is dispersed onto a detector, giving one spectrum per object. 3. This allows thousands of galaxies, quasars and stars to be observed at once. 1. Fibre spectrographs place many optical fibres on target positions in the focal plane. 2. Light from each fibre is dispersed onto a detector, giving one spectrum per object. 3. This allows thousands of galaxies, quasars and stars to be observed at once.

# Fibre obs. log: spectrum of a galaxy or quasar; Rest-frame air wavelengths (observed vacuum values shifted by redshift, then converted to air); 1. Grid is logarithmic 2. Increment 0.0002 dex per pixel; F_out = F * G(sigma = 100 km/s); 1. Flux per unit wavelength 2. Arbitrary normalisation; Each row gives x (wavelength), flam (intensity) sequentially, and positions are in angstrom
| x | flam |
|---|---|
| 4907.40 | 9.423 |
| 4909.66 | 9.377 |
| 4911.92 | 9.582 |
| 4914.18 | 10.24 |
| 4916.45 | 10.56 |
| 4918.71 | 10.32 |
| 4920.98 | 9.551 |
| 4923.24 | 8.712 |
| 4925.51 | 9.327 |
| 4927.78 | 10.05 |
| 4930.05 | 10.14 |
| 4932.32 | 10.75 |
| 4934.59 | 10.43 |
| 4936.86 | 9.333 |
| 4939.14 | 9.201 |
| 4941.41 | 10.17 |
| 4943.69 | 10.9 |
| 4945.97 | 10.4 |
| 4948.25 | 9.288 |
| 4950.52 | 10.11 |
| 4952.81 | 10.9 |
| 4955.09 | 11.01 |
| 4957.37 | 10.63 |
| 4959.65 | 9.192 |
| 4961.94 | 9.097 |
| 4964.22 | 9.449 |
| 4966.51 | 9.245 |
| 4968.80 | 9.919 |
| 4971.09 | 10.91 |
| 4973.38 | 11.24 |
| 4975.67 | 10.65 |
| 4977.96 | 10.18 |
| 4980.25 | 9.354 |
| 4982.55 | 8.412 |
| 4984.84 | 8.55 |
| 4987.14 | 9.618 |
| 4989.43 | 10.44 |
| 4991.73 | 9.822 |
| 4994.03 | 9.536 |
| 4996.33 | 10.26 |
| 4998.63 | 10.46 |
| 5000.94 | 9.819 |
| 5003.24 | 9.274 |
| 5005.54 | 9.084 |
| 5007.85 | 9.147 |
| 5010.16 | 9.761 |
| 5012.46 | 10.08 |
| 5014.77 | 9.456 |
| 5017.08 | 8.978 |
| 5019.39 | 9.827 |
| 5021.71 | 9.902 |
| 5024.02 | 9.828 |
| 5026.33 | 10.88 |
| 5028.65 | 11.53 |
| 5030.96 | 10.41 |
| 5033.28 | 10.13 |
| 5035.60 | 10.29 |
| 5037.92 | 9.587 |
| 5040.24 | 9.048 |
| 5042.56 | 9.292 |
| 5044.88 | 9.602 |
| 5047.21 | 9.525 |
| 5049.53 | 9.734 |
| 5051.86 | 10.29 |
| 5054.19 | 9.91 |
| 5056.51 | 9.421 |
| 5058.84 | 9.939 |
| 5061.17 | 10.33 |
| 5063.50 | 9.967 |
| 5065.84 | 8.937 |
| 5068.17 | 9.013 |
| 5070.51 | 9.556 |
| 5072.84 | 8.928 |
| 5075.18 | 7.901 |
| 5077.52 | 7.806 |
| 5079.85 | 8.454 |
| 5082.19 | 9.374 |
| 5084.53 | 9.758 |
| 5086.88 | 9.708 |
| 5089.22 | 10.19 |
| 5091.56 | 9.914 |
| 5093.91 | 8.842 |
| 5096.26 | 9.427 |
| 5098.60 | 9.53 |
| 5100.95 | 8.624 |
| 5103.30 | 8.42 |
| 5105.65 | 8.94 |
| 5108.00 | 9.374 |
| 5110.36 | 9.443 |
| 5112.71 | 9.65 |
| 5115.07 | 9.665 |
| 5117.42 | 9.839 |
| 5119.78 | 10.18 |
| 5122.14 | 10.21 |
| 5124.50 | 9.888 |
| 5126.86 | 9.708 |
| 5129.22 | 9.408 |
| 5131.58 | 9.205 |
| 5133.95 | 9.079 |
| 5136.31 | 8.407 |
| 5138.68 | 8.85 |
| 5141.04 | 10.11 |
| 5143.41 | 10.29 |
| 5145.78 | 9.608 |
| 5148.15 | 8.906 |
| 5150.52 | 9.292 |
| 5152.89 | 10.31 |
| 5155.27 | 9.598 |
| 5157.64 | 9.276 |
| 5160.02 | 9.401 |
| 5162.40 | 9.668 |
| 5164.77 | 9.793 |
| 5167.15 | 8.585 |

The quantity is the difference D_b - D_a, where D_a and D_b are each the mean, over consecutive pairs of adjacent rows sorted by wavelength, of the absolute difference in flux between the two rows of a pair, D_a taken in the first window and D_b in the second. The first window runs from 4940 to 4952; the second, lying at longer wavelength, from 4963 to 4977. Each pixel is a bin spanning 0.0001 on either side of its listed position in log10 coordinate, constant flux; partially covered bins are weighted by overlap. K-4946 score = -0.23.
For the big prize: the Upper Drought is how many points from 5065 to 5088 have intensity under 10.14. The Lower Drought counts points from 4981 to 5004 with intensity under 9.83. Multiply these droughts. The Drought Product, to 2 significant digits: 70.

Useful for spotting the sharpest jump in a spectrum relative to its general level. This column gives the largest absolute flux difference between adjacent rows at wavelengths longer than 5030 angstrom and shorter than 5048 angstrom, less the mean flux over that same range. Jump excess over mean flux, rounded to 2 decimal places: -9.03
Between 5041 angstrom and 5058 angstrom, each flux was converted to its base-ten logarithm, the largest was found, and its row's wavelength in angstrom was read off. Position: 5051.86 angstrom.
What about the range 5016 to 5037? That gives 5028.65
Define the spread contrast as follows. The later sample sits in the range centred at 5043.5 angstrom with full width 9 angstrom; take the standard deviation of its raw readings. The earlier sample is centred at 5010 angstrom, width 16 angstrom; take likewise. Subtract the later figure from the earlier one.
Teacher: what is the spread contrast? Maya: 0.15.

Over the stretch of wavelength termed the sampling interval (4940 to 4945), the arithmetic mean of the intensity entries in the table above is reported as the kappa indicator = 10.5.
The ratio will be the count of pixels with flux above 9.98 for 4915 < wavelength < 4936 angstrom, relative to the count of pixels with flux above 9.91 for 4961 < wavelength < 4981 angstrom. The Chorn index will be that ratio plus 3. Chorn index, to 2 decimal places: 4.20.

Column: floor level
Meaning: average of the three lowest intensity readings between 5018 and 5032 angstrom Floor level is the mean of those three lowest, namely 9.9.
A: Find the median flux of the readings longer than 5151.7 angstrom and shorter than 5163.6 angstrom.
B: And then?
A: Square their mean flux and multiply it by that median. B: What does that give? 894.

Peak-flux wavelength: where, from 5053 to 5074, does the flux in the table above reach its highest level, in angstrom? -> 5061.17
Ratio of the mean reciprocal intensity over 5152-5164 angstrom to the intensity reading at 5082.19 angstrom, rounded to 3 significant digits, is 0.0111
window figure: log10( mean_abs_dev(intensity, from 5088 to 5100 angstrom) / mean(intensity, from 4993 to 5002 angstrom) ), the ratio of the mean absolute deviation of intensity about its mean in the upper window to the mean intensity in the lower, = -1.42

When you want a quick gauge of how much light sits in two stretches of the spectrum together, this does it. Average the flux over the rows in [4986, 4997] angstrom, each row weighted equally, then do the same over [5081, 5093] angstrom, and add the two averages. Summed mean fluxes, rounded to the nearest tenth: 19.7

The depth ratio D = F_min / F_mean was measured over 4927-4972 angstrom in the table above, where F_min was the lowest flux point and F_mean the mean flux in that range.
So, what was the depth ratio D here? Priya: 0.905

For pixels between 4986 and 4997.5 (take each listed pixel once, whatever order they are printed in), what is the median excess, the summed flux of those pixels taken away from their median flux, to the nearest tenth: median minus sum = -39.9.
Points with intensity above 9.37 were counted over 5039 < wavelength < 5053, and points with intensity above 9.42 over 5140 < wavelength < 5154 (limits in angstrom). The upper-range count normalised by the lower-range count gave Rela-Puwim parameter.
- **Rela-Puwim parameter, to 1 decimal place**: 1.0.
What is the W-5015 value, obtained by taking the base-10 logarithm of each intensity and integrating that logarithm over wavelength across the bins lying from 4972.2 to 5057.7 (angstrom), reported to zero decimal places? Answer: 85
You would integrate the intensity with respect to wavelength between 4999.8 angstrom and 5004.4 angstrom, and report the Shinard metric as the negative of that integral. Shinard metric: -44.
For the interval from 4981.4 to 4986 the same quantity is -39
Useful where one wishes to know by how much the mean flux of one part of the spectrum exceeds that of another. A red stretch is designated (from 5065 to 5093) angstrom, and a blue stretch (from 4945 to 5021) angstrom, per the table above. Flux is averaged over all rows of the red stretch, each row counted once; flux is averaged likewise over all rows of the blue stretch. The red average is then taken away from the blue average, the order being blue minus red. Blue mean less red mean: 0.7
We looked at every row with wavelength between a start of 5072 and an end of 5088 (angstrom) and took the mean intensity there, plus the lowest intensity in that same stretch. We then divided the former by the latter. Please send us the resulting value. 1.13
